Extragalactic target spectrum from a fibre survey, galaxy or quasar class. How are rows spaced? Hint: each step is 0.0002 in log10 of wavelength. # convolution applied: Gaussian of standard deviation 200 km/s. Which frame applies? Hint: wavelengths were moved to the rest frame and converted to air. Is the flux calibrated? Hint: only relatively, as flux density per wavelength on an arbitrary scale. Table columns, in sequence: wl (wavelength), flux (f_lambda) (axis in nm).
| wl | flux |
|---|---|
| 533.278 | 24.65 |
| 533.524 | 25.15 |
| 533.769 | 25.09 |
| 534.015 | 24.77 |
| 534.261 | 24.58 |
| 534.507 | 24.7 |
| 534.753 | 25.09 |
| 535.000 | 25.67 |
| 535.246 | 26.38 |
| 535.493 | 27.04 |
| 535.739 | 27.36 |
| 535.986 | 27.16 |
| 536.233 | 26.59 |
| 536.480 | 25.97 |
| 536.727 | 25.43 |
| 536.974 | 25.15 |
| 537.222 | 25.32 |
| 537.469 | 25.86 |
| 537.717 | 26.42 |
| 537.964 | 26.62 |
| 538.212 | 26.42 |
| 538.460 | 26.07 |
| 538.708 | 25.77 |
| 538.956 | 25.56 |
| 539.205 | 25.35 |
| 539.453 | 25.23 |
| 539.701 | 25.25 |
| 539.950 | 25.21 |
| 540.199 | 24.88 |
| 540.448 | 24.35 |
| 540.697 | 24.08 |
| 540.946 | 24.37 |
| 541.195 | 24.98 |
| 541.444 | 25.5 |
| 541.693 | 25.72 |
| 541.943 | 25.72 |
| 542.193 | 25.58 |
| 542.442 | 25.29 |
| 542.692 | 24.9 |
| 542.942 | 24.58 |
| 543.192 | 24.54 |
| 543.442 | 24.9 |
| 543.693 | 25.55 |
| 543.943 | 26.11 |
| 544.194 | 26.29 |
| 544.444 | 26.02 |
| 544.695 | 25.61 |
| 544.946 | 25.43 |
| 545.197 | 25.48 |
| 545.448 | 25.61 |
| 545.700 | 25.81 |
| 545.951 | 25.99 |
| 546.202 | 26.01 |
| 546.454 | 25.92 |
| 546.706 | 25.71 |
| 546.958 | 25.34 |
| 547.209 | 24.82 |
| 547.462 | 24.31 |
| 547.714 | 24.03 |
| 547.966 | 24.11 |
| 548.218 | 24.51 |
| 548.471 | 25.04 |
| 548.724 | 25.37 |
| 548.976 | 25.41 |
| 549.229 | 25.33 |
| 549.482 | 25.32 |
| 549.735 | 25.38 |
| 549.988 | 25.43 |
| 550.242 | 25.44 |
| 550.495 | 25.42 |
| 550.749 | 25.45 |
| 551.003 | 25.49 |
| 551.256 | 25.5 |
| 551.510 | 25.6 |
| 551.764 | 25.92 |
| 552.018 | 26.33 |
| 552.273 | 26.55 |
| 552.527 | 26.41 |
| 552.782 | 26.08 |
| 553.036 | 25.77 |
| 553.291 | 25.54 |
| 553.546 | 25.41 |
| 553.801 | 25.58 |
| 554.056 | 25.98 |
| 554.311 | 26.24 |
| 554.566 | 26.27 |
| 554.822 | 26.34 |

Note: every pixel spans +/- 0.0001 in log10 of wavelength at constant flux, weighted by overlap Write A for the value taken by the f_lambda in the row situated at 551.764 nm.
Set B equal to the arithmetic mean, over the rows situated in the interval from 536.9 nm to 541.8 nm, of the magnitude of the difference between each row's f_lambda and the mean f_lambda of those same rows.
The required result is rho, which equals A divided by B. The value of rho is 49.0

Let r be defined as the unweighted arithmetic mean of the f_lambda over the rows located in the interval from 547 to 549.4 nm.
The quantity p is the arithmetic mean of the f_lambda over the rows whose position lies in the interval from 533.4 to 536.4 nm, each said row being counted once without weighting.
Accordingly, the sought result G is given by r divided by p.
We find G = 0.96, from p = 25.8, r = 24.8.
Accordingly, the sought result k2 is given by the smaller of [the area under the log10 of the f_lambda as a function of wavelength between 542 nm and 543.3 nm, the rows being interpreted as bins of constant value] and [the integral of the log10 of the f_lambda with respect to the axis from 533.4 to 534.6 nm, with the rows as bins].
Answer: 1.68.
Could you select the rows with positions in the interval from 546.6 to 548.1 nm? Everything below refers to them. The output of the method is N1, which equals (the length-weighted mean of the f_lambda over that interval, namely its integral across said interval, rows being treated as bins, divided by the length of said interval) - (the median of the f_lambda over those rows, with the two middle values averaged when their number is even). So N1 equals 0.15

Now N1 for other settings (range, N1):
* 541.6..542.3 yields -0.08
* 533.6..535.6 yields 0.31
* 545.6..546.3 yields -0.02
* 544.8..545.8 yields 0.01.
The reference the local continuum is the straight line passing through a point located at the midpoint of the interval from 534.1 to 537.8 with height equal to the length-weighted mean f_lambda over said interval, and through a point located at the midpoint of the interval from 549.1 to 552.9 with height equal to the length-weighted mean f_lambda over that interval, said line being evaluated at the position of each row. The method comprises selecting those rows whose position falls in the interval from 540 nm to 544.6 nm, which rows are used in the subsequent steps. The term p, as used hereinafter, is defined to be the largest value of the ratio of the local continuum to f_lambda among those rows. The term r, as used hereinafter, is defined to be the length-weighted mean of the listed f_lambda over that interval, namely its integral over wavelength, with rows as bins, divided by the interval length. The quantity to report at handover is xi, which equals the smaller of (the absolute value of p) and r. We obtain 1.07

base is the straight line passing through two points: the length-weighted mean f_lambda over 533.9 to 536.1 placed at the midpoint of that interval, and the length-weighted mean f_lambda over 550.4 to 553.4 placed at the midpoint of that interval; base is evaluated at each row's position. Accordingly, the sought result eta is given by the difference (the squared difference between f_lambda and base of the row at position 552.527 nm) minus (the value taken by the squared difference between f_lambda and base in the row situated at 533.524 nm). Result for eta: -0.18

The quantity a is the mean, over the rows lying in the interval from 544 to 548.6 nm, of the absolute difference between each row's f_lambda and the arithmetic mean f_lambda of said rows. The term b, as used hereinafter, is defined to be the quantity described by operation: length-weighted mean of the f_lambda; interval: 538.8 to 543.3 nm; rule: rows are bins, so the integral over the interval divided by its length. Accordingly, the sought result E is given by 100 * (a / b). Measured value 2.30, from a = 0.58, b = 25.1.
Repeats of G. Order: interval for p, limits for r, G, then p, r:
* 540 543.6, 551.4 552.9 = 1.05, 25.0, 26.1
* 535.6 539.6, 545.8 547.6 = 0.98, 26.0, 25.4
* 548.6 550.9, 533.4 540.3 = 1.01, 25.4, 25.7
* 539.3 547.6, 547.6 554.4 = 1.01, 25.3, 25.5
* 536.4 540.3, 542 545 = 0.99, 25.7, 25.4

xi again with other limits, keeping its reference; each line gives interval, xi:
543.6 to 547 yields 1.02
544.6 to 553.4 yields 1.07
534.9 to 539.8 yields 1.03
